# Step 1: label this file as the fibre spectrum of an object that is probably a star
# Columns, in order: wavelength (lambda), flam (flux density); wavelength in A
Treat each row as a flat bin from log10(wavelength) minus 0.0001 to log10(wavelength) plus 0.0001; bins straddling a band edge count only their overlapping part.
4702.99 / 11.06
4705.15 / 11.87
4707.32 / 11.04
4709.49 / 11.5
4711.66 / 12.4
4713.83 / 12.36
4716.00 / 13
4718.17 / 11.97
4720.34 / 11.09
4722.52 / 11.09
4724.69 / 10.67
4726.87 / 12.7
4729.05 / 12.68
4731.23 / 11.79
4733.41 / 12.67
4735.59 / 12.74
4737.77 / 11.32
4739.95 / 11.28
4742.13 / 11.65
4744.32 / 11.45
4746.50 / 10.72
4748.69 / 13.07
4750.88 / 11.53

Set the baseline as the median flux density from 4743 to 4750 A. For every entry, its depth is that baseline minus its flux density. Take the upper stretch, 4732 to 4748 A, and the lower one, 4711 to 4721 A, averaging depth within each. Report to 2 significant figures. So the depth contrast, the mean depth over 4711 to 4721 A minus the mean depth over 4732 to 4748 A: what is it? -0.47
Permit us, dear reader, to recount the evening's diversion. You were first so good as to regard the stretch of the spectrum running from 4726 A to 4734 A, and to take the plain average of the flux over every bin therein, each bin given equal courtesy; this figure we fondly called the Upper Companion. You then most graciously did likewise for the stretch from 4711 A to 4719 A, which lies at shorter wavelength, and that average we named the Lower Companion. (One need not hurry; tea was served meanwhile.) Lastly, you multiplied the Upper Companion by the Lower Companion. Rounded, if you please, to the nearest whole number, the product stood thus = 155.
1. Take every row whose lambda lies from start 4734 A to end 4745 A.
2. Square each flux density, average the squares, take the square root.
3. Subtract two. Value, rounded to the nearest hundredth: 9.70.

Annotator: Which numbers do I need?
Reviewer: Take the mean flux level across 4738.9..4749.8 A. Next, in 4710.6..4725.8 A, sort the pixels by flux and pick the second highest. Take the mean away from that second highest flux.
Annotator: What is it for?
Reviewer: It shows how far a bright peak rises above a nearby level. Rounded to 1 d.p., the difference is 0.8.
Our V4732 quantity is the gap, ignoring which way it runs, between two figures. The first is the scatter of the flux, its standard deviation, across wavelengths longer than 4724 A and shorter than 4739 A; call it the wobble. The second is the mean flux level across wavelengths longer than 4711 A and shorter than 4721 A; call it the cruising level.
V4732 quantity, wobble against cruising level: 11.4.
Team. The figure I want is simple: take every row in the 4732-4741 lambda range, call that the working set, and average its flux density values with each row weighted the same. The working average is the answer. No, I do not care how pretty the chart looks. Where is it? 12.0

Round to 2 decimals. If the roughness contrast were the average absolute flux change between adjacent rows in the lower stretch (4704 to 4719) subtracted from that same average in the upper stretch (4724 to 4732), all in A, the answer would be 0.33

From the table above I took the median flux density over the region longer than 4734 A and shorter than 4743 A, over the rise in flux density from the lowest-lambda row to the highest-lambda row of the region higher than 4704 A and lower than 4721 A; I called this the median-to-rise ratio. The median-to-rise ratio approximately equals -15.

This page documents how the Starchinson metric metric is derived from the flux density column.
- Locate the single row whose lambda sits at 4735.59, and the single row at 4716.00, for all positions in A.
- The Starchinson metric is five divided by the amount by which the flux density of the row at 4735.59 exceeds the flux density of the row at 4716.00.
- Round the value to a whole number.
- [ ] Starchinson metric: -19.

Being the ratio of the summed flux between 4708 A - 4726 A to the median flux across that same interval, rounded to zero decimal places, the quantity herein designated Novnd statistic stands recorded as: 8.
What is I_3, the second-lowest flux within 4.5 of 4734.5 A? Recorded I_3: 11.79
